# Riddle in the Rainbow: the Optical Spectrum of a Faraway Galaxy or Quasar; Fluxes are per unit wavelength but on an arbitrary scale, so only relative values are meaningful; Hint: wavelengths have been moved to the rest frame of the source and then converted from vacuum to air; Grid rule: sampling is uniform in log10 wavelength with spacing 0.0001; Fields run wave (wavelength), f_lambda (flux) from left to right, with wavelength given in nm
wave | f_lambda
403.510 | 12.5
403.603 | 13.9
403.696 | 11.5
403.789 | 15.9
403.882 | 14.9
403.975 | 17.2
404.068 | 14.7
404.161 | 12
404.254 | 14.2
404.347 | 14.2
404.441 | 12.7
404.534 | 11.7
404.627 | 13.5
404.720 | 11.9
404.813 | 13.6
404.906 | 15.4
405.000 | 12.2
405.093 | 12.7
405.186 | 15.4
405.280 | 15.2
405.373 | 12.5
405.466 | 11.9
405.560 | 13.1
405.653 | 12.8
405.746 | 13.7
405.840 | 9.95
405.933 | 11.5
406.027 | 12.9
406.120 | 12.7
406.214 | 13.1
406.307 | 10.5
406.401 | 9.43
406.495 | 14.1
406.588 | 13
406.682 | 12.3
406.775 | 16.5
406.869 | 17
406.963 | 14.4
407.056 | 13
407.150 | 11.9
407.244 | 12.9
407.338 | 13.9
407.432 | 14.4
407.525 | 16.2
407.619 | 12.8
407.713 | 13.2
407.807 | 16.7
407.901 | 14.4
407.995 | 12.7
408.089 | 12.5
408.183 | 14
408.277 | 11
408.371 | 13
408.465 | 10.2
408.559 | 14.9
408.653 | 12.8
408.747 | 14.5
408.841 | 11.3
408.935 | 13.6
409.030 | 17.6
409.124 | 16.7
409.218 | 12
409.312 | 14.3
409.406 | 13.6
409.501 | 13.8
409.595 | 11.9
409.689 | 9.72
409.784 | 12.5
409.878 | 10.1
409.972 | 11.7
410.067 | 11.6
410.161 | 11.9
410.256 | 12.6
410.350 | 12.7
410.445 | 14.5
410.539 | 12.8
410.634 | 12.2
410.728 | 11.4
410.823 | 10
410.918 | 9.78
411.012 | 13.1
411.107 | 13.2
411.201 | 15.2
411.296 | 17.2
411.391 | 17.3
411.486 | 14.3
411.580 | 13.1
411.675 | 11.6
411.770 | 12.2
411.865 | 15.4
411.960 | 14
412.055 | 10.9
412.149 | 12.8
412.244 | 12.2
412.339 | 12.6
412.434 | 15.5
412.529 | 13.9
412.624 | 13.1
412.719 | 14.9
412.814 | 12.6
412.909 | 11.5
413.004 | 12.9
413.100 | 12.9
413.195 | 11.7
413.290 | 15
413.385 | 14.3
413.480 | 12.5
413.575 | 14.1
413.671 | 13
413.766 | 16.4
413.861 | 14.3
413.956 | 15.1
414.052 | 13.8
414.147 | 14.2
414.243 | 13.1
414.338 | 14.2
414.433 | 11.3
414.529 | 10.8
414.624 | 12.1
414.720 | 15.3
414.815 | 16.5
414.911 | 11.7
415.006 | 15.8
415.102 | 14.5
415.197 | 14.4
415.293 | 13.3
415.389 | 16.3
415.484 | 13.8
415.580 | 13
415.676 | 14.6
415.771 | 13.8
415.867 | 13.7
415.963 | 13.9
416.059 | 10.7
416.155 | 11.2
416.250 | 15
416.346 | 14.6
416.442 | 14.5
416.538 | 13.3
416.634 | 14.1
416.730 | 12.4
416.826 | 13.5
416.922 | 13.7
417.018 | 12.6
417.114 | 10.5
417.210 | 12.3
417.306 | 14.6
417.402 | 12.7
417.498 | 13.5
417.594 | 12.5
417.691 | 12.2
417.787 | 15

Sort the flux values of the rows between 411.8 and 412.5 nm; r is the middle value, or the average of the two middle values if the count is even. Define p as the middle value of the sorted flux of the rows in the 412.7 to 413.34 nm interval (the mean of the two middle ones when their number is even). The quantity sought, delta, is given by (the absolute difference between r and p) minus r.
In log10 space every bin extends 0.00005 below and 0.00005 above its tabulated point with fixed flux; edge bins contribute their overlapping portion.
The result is -12.7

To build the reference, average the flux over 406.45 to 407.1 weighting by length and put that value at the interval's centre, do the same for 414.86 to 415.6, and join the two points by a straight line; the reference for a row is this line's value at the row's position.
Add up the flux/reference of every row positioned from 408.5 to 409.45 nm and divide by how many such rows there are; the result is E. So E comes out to 0.99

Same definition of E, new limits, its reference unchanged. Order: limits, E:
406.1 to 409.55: 0.94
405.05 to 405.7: 0.93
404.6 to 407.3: 0.91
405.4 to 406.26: 0.86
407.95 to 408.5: 0.85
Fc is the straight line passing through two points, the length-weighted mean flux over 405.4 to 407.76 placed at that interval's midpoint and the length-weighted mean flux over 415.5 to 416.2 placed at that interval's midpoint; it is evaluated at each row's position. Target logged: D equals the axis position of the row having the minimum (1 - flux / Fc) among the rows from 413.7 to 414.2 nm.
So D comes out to 413.766 nm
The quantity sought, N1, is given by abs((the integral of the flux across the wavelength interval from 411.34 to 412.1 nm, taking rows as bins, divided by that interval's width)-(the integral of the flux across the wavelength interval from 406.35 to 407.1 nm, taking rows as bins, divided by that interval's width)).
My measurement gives 0.1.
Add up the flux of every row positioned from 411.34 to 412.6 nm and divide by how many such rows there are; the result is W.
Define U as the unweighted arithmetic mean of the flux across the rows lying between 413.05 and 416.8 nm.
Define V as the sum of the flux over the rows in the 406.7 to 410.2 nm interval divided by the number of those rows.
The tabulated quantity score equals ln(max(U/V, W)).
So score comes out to 2.60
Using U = 13.7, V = 13.38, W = 13.5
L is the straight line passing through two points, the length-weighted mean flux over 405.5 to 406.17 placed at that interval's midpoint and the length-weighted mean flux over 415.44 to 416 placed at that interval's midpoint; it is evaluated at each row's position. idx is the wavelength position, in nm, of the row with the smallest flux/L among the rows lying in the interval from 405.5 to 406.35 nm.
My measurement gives 405.840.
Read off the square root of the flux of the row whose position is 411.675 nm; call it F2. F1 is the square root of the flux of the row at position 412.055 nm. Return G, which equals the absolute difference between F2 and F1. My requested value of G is 0.10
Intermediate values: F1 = 3.3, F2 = 3.41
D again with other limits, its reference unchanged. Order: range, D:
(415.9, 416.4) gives 416.250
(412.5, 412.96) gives 412.719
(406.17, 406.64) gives 406.495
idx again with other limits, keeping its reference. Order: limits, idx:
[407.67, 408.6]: 408.465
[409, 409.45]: 409.218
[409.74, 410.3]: 409.878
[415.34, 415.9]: 415.580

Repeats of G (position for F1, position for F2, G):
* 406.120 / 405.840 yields 0.41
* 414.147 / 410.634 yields 0.28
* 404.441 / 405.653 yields 0.01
